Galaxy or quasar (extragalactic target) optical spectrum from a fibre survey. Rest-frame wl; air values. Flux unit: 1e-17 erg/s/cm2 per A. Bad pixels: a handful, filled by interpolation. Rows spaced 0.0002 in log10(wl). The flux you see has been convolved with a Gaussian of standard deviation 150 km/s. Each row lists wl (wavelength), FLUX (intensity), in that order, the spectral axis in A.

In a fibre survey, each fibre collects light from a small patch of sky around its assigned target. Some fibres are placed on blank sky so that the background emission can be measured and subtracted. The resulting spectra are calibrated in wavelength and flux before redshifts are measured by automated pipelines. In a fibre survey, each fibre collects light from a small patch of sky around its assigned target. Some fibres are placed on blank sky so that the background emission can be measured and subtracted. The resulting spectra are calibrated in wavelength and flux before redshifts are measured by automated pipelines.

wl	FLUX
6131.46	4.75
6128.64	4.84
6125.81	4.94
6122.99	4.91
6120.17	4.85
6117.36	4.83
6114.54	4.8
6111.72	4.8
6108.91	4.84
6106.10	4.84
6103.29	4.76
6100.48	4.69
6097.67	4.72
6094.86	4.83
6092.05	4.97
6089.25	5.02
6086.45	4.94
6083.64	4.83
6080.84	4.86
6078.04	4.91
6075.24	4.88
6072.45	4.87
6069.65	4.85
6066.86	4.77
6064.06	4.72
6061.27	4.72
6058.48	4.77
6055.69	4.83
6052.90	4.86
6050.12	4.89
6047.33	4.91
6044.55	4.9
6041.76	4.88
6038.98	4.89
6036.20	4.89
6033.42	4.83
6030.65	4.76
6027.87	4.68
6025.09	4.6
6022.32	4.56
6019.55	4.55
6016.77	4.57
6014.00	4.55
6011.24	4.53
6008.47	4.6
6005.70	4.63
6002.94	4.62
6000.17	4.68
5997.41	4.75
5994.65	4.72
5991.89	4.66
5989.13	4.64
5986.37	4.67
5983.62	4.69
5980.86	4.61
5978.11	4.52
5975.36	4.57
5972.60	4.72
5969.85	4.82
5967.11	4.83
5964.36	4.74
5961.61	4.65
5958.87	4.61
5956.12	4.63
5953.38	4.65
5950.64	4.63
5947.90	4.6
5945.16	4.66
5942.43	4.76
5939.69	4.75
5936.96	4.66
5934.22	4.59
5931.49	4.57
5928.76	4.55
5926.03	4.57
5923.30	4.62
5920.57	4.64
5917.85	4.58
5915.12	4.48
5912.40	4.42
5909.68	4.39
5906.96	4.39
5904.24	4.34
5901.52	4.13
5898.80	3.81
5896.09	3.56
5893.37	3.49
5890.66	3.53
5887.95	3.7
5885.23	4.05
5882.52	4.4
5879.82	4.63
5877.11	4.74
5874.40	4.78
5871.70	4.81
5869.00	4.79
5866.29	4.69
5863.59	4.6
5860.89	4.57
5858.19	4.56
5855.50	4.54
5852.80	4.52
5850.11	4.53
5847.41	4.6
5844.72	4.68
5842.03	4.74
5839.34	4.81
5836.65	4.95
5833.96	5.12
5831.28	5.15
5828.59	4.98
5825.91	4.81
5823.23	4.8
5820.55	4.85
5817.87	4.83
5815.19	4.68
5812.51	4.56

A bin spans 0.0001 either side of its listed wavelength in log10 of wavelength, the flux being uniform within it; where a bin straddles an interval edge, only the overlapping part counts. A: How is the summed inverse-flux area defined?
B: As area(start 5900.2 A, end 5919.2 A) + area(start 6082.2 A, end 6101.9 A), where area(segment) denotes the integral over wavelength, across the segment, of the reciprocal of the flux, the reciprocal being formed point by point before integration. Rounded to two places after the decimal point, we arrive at 8.39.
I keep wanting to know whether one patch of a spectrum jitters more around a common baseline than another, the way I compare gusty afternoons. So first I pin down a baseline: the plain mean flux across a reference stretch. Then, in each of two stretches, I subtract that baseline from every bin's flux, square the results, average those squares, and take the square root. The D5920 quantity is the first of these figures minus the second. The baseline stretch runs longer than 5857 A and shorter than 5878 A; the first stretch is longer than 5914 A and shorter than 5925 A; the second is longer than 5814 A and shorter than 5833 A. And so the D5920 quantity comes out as -0.10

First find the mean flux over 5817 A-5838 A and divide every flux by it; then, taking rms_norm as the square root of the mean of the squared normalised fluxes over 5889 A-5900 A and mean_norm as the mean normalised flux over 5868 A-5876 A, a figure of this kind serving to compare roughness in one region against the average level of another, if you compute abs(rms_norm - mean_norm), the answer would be 0.24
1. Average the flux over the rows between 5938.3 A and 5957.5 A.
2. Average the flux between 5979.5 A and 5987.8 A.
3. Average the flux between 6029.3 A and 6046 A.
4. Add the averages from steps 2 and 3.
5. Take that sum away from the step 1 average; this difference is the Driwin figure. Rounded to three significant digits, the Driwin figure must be -4.85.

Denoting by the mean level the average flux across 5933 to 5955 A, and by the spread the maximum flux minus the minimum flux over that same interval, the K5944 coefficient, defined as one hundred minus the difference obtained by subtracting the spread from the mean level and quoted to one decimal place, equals 95.5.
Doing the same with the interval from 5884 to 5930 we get 97.0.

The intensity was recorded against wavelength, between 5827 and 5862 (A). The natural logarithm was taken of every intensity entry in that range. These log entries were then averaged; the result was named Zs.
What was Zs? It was 1.56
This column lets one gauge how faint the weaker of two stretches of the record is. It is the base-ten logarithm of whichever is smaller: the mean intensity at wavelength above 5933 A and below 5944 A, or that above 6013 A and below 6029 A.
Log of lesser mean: 0.661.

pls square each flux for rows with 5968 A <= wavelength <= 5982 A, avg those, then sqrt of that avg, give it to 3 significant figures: 4.65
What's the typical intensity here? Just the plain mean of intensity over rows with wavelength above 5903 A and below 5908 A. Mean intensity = 4.4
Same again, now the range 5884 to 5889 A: 3.9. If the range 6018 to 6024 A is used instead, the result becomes 4.6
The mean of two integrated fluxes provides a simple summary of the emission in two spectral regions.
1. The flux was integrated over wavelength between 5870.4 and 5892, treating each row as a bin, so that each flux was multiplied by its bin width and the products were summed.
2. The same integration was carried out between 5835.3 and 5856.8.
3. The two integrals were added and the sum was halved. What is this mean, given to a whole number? 97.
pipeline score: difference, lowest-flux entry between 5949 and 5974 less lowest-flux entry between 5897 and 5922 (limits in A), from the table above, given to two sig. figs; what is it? 0.80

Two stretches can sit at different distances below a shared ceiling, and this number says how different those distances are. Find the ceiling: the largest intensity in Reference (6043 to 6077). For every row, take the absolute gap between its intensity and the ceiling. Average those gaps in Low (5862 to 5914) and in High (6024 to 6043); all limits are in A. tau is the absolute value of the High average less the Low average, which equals 0.51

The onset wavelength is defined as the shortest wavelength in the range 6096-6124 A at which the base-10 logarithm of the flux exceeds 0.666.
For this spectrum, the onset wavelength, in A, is 6097.67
